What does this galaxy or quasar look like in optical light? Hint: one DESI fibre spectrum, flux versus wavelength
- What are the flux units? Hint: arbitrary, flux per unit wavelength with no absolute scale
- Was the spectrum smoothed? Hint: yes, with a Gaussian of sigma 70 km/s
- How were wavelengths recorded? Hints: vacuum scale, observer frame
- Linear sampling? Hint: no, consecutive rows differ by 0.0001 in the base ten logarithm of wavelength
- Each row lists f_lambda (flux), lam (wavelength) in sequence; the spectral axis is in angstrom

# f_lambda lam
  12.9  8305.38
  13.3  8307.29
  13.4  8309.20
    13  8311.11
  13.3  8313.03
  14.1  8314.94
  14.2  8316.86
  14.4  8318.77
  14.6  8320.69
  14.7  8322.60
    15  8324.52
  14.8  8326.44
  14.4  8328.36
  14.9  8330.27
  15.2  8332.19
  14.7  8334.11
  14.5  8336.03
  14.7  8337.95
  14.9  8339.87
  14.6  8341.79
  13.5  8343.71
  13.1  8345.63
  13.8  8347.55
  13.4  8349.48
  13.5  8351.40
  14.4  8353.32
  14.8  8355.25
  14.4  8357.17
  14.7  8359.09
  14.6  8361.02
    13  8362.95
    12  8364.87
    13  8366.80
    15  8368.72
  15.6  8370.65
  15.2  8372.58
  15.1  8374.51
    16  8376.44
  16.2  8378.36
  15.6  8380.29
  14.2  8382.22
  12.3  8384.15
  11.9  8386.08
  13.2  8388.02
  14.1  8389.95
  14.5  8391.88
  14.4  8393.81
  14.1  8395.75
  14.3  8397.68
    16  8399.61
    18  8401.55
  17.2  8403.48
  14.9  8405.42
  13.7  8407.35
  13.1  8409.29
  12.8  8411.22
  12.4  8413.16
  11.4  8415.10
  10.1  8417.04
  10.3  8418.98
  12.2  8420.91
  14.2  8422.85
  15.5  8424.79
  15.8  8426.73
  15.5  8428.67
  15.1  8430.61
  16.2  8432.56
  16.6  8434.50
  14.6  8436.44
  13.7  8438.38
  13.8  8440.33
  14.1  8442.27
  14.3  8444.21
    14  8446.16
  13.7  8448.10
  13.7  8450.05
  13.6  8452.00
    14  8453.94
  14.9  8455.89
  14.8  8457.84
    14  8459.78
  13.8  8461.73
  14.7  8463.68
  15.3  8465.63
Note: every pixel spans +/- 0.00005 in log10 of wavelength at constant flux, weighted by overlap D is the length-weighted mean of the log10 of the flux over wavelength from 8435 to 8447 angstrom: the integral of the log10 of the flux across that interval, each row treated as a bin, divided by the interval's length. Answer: 1.15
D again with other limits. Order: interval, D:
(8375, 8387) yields 1.16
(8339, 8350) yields 1.14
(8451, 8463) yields 1.15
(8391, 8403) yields 1.18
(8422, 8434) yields 1.19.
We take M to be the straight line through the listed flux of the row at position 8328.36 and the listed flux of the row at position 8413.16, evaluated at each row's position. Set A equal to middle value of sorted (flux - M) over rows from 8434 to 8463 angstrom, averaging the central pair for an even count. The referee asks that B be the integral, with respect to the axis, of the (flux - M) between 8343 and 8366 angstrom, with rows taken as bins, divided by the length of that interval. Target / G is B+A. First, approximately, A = 2.5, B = 0.0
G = 2.5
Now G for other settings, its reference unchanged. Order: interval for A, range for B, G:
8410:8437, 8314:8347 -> 2.5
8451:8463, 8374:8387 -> 3.9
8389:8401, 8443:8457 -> 4.0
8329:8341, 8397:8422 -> 1.6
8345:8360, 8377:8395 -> 1.3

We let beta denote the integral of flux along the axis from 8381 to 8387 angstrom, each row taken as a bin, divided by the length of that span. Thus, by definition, 12.9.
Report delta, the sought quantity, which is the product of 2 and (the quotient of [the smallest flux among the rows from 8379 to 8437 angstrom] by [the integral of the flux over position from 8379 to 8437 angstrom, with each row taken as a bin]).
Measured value 0.02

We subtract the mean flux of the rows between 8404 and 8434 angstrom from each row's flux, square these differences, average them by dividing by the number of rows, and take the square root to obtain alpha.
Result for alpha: 1.9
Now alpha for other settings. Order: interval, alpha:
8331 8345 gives 0.5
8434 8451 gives 0.9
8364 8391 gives 1.5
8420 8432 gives 1.2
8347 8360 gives 0.5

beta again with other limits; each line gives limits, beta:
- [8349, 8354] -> 13.8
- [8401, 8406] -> 16.7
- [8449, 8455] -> 13.8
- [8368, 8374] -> 15.2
